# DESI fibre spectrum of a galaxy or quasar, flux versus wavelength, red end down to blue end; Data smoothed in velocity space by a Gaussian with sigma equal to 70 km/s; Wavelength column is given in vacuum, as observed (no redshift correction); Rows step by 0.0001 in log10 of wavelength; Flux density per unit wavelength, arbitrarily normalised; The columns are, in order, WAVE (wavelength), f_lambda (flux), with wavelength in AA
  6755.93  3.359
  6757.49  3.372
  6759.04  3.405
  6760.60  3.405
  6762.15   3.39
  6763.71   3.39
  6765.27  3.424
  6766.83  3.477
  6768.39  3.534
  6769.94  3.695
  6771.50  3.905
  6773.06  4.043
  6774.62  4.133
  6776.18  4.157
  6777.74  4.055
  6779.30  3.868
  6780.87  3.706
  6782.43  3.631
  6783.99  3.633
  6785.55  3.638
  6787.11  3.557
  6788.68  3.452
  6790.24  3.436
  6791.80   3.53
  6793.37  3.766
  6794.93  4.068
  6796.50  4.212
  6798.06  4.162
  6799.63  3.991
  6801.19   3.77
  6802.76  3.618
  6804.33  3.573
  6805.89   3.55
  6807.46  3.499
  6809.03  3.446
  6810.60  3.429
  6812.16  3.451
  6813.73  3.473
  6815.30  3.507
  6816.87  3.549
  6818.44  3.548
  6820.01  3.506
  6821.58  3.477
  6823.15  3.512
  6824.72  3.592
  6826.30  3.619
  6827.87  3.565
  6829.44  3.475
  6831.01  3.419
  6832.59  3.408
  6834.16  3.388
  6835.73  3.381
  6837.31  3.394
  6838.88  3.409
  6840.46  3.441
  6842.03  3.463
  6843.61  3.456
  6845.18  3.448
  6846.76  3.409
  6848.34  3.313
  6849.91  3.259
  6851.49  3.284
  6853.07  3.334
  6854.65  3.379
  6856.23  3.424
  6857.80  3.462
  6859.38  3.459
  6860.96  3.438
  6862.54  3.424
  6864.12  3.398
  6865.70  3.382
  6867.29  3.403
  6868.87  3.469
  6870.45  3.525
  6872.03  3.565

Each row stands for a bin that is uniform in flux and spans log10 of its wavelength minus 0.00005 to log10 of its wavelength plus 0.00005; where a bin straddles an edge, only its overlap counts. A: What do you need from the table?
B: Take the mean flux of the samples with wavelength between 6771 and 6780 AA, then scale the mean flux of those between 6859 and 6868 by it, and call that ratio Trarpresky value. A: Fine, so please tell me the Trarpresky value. 0.85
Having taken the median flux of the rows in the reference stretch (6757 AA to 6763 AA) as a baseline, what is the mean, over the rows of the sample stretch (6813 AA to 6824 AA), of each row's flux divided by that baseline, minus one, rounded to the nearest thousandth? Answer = 0.033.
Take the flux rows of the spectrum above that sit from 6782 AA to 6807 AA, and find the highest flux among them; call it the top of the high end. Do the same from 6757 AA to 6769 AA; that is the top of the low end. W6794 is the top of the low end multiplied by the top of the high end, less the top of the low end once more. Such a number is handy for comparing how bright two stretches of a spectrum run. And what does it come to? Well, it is 11.4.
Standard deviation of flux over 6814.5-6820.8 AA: 0.02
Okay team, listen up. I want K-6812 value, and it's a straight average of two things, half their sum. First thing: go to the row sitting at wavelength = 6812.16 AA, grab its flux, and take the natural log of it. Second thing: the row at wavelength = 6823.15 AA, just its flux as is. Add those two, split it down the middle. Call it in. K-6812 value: 2.38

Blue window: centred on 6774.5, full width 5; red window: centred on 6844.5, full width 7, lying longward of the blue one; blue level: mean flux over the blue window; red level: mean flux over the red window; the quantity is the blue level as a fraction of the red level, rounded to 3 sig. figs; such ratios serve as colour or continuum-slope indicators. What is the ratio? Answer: 1.19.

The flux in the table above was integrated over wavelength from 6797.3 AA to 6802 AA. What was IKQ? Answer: 18.7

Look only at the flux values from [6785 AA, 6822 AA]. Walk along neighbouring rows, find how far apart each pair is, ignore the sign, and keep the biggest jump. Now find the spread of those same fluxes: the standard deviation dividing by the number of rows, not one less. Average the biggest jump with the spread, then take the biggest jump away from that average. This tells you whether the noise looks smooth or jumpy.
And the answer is -0.035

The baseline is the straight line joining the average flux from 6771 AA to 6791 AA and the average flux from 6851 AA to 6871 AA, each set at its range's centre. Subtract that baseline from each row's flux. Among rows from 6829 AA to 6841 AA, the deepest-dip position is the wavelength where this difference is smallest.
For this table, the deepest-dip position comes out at 6834.16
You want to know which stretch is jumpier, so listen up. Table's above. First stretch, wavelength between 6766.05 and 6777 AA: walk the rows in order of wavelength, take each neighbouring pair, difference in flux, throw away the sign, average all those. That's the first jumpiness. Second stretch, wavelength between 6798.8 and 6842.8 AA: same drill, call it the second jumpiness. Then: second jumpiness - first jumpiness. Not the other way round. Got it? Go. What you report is -0.068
